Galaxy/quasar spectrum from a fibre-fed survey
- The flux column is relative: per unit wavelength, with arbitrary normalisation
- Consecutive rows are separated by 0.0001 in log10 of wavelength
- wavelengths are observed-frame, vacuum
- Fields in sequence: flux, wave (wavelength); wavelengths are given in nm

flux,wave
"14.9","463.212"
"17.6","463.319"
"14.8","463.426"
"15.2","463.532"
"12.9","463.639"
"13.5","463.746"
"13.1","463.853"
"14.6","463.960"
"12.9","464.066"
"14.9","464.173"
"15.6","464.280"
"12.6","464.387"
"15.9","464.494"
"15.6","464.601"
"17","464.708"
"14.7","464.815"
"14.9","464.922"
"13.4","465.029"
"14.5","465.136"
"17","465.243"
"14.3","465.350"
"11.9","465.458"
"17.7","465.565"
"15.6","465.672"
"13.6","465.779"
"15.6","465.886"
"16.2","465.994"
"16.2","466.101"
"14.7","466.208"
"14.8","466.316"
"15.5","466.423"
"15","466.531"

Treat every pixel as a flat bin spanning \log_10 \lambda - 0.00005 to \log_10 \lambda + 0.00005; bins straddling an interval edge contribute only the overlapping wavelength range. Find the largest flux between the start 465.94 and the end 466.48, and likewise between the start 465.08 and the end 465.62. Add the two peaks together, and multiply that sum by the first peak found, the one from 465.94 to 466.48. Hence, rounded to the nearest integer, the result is 549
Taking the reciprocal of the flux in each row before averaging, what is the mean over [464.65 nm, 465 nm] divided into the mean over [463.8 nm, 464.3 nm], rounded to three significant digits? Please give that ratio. 1.09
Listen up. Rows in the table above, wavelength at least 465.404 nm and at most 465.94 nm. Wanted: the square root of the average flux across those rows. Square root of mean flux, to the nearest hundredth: 3.86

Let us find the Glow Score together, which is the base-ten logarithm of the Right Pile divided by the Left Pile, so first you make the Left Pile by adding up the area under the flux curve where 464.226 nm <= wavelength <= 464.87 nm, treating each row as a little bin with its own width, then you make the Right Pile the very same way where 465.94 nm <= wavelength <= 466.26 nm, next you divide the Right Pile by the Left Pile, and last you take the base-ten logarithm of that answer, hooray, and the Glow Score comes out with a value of -0.29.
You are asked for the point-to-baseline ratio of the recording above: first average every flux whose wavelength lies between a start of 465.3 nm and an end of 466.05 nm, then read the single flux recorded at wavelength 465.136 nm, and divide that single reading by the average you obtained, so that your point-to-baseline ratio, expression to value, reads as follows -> 0.97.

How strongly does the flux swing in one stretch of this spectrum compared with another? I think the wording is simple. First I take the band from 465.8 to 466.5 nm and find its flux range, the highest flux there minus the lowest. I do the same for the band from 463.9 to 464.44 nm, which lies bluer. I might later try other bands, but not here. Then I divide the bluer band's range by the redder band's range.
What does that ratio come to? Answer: 2.0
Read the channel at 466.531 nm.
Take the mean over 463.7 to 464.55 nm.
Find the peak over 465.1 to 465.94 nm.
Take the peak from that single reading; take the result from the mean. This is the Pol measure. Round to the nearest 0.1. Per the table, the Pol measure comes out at 16.8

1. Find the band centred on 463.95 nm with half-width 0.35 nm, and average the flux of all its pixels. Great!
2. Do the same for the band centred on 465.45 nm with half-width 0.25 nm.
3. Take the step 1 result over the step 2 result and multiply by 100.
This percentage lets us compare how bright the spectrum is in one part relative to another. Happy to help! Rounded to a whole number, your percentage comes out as 91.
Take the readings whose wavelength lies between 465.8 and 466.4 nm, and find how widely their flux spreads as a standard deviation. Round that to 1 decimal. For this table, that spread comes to 0.7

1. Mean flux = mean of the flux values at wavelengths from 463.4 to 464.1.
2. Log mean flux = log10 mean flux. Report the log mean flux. 1.14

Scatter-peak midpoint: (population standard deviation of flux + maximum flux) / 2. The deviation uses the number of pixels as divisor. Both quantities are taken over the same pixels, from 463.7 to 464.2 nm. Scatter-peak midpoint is 7.9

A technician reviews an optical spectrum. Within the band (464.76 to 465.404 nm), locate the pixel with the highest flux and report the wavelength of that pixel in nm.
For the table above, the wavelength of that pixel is 465.243 nm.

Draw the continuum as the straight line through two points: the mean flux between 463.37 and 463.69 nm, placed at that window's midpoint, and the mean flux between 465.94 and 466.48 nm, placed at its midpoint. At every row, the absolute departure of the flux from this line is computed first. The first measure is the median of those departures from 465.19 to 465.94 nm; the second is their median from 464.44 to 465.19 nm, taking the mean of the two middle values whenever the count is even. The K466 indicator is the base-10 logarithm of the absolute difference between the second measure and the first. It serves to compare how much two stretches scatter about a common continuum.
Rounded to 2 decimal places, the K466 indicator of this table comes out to -0.06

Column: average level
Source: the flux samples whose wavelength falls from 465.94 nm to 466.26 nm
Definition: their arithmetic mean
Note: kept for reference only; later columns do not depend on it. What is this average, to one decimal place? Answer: 15.7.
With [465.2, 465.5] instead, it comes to 14.4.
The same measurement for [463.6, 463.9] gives 13.2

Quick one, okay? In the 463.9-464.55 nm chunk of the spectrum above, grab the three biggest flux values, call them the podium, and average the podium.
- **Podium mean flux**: 15.5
